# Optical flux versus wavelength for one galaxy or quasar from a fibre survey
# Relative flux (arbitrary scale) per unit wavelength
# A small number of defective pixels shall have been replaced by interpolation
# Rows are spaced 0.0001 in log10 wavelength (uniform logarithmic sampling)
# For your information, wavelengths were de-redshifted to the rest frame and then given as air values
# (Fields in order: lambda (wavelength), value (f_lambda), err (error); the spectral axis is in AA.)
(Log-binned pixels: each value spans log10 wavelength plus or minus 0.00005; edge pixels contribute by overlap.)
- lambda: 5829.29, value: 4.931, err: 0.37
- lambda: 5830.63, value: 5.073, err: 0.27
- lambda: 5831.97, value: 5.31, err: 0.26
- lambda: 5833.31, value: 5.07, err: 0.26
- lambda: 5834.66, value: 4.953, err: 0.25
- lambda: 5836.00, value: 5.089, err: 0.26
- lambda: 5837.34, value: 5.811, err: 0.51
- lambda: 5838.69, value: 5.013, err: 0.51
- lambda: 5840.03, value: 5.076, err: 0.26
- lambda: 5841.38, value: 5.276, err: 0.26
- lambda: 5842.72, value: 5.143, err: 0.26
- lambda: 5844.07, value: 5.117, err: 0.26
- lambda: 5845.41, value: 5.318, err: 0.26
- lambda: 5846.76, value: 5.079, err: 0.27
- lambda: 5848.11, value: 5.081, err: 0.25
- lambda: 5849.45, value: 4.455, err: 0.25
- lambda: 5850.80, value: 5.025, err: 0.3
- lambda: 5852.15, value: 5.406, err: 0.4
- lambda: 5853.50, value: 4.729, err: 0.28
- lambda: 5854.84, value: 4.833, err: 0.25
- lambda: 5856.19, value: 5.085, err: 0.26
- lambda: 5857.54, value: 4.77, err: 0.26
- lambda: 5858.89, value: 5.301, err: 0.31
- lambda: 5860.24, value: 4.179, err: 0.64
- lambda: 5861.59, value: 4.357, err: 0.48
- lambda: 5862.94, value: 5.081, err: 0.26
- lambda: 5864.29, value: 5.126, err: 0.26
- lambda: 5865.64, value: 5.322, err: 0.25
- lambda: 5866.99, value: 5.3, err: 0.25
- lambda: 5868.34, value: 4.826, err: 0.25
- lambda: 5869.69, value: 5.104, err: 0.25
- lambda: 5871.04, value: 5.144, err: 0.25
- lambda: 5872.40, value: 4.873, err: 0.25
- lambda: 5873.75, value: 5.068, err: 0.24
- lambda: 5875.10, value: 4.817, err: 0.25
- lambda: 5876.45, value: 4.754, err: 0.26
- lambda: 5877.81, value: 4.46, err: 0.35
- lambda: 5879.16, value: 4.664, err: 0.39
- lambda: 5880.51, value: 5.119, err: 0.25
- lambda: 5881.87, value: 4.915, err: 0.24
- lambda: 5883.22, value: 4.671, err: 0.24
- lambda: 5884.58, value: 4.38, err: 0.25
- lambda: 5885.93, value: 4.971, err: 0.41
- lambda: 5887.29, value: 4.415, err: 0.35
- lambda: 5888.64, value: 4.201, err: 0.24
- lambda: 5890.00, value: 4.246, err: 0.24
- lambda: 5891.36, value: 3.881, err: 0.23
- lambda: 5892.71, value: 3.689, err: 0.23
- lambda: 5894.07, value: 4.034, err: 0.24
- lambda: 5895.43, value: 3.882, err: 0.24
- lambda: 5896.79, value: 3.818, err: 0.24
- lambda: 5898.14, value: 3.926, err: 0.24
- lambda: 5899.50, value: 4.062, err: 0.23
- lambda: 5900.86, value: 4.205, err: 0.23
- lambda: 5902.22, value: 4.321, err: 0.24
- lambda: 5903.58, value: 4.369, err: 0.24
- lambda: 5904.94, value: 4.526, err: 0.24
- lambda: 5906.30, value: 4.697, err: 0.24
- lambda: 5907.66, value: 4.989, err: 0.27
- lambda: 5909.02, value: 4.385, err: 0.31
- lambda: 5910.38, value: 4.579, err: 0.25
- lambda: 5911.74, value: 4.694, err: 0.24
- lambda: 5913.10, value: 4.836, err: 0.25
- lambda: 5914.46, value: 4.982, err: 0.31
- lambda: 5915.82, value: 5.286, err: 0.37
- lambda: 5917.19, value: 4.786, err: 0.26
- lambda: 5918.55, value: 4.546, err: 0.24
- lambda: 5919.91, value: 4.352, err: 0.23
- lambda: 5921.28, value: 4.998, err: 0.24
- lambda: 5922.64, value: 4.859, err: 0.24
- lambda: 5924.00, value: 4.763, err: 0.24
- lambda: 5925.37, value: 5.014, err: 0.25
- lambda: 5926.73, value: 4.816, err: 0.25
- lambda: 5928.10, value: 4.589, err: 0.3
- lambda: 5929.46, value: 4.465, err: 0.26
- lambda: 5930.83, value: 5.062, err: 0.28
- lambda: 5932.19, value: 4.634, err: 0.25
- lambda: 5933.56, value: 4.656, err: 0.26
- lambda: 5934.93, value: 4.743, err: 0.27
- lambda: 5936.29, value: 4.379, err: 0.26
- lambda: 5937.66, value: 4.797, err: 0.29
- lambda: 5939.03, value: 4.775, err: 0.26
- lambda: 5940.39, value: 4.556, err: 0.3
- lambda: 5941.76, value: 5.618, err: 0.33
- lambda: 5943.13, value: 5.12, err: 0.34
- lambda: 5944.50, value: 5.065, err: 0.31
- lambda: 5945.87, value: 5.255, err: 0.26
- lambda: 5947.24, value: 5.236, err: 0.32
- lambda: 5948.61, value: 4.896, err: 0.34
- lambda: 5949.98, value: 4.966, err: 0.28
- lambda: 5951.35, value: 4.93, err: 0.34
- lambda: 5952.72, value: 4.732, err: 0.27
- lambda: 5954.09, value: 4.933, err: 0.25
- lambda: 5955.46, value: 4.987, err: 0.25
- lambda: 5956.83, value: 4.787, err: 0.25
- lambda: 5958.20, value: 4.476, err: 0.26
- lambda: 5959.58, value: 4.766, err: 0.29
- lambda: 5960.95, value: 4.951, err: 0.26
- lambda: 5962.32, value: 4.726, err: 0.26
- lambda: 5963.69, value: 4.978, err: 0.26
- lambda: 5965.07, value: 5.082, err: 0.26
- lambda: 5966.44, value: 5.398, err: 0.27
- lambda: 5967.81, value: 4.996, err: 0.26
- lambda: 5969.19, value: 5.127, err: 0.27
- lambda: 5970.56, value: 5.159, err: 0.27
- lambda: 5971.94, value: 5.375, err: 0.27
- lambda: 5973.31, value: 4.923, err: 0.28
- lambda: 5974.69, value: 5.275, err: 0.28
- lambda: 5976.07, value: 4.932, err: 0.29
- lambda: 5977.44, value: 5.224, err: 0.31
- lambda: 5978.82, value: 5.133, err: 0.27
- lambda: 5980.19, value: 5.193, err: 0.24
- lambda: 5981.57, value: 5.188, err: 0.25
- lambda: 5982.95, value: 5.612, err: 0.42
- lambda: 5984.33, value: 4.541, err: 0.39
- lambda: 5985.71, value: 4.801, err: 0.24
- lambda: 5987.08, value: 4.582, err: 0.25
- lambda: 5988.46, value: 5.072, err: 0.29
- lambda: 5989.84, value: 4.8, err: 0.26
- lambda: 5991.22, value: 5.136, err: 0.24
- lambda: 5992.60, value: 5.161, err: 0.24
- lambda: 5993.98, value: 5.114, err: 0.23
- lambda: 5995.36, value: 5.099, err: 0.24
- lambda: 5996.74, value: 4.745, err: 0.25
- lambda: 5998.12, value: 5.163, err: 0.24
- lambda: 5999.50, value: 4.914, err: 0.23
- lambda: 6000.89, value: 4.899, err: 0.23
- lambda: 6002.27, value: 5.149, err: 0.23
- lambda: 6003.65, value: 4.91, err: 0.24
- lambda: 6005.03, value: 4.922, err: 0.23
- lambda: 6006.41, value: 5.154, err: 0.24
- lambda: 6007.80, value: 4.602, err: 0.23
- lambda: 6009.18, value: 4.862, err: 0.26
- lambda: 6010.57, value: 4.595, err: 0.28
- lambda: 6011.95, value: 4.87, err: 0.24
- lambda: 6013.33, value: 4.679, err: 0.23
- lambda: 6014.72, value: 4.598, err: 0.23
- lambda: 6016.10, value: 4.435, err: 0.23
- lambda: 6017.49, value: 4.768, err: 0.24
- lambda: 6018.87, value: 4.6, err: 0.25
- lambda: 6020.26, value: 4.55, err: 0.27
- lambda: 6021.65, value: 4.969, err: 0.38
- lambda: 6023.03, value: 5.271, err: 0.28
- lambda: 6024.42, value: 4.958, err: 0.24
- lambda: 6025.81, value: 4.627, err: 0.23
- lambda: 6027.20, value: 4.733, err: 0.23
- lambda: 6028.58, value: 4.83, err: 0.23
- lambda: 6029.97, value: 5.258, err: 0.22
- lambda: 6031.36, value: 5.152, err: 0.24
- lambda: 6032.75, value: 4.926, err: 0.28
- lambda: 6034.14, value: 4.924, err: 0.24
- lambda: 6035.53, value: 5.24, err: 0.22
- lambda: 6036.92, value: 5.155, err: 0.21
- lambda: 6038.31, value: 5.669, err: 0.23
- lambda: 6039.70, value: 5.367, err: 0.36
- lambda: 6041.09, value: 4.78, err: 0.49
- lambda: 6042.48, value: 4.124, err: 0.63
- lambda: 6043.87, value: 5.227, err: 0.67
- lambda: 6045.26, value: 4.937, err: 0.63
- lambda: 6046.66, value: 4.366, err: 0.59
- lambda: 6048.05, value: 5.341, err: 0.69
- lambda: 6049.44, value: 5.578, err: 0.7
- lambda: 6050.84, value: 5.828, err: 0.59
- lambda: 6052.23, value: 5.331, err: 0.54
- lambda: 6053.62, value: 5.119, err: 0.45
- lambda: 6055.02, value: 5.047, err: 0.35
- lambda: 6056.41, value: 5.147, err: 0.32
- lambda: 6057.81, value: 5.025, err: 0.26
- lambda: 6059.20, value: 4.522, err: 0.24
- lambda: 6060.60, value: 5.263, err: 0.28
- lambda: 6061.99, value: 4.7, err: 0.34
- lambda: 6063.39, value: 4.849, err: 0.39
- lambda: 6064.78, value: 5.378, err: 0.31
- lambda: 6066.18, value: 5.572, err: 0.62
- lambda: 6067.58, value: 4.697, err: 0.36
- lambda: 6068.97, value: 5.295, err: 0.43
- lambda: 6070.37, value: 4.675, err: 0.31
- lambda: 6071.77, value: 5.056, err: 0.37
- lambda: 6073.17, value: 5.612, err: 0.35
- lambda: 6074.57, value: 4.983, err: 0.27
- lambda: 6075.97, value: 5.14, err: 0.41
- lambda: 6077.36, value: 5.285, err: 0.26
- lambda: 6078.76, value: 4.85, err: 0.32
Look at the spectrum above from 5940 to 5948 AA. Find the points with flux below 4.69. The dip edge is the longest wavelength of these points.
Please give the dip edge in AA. 5940.39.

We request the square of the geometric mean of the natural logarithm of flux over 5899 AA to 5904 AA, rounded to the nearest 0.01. 2.08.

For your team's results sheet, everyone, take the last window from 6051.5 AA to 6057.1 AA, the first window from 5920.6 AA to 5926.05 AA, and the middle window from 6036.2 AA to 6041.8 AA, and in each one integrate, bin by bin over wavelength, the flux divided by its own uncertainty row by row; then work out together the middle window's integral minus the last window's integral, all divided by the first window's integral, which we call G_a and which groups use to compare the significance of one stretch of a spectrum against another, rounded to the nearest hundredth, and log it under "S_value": 0.28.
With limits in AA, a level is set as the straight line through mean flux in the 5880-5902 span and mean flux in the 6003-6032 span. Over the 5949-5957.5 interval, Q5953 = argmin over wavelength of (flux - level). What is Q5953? 5952.72 AA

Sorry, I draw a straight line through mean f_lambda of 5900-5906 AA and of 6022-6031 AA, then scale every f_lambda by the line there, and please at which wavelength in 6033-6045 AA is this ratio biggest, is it 6038.31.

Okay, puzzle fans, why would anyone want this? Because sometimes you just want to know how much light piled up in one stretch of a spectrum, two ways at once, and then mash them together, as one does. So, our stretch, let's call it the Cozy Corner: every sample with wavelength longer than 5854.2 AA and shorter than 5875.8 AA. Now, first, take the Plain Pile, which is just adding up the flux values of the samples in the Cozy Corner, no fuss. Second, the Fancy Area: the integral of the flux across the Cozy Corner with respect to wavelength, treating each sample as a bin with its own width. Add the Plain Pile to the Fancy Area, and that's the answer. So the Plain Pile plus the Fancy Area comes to 186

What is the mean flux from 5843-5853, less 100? -94.9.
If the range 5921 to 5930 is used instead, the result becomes -95.2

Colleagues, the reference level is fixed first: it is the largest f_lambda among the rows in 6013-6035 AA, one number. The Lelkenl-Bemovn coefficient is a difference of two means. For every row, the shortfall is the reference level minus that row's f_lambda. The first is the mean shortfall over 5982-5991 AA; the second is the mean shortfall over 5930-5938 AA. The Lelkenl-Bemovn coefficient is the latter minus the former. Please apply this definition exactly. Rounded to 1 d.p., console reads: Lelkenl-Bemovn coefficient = 0.2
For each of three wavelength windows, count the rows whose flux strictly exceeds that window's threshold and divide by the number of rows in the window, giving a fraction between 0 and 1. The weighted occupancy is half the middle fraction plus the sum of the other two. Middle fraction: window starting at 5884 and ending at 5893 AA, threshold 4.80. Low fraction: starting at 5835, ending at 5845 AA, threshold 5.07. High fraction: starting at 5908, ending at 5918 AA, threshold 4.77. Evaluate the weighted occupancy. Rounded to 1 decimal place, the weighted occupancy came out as 1.5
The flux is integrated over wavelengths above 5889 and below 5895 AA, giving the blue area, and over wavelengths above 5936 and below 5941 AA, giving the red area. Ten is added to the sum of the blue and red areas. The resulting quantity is 57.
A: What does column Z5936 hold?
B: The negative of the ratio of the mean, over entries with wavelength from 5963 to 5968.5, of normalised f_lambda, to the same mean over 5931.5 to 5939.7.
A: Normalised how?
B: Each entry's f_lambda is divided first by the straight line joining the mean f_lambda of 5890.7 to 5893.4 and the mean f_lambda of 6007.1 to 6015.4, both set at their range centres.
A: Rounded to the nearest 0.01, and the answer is -1.04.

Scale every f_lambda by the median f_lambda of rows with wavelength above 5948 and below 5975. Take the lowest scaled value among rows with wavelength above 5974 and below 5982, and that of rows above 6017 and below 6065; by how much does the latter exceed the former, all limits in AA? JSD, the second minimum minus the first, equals -0.16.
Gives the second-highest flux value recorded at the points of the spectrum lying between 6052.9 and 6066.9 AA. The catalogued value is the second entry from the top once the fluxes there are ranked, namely 5.378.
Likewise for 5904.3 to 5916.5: 4.989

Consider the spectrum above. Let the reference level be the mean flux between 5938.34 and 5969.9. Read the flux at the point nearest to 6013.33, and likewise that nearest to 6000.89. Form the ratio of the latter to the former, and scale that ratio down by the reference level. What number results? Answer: 0.211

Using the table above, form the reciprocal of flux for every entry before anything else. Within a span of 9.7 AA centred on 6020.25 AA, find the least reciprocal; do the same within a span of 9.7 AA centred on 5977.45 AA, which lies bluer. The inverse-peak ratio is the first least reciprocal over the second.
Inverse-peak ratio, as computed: 1.00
